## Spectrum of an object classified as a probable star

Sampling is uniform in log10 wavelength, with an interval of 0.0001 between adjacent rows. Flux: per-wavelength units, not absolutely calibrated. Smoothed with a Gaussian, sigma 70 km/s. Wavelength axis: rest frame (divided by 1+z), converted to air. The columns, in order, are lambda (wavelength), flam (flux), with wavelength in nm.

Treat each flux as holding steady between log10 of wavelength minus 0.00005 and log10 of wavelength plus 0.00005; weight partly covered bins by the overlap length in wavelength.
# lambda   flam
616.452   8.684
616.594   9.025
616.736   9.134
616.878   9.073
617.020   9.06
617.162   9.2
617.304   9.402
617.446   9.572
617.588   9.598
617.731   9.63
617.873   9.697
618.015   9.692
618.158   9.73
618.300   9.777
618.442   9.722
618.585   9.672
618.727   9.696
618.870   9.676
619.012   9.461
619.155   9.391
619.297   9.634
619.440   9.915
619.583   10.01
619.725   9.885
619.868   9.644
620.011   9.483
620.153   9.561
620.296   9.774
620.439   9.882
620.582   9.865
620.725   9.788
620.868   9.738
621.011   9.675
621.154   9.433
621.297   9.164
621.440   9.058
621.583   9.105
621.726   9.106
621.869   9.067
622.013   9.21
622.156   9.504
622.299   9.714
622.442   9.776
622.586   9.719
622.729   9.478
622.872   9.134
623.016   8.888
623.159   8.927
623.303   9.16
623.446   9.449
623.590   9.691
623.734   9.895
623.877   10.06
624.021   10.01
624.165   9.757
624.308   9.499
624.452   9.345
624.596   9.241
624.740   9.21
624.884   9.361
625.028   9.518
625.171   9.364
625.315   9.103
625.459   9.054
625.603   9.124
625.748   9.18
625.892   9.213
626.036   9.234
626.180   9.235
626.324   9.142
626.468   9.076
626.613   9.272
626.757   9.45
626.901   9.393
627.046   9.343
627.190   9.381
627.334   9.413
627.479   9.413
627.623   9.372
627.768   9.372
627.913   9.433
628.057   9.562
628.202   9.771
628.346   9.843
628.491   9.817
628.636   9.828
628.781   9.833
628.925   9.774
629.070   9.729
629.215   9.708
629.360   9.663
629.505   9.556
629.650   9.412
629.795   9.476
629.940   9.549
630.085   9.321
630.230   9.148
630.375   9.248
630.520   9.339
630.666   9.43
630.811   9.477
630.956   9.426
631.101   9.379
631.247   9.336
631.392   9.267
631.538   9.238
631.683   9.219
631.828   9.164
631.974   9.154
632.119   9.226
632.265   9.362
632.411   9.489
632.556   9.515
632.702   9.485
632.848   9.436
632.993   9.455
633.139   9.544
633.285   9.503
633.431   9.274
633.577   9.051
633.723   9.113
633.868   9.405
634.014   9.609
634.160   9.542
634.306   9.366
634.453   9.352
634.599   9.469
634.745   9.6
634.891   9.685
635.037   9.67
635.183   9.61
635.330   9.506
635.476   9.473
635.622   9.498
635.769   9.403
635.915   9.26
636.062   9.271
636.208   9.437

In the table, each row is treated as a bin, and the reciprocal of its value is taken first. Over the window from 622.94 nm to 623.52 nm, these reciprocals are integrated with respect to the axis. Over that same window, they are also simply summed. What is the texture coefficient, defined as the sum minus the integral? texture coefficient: 0.376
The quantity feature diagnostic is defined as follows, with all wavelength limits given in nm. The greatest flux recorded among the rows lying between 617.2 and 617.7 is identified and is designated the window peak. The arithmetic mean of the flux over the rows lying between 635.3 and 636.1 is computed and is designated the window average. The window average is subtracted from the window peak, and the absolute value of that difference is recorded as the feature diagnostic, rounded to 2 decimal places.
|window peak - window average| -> 0.20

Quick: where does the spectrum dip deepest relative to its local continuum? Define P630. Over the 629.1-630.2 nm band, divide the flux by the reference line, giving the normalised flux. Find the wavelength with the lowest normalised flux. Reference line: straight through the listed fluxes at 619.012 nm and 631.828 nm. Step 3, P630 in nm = 630.085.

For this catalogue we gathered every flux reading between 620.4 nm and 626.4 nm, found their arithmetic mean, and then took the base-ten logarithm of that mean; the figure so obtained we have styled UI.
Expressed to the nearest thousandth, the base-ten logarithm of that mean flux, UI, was 0.973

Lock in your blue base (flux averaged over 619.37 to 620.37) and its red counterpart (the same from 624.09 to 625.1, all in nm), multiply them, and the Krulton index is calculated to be 91.9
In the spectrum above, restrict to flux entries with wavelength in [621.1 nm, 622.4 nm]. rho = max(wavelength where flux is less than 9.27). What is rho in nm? 622.013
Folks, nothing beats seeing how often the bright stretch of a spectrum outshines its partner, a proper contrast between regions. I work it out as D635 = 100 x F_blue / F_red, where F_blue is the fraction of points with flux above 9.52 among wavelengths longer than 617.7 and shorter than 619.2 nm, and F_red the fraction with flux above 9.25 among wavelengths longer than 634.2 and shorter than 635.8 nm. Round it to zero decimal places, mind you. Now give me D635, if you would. 82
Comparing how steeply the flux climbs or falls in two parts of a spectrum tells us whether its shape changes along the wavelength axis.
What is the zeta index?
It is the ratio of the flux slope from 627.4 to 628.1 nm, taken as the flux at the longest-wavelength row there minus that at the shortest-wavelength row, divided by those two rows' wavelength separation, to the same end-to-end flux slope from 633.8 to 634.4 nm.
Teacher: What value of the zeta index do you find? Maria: -2.9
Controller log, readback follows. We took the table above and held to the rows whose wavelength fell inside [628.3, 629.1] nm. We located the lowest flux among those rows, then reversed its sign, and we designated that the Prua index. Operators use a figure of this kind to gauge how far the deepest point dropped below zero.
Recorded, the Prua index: -9.73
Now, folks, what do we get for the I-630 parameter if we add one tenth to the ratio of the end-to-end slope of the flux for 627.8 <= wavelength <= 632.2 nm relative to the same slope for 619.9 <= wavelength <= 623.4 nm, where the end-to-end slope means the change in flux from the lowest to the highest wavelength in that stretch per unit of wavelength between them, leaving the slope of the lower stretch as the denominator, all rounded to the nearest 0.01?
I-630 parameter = 0.60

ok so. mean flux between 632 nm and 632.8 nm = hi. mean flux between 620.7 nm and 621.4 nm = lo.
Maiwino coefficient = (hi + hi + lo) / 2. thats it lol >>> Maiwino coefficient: 14.2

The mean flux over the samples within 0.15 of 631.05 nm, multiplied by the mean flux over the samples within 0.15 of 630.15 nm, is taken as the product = 87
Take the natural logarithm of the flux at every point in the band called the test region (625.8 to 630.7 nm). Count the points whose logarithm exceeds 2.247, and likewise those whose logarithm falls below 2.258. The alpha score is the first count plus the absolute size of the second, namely 38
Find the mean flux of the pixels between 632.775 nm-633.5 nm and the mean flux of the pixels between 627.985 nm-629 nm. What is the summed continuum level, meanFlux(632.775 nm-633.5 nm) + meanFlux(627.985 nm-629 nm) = 19.2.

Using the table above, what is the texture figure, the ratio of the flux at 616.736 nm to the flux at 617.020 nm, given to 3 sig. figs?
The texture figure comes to 1.01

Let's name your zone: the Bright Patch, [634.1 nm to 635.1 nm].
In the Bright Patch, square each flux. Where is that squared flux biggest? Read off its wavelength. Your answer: 634.891 nm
